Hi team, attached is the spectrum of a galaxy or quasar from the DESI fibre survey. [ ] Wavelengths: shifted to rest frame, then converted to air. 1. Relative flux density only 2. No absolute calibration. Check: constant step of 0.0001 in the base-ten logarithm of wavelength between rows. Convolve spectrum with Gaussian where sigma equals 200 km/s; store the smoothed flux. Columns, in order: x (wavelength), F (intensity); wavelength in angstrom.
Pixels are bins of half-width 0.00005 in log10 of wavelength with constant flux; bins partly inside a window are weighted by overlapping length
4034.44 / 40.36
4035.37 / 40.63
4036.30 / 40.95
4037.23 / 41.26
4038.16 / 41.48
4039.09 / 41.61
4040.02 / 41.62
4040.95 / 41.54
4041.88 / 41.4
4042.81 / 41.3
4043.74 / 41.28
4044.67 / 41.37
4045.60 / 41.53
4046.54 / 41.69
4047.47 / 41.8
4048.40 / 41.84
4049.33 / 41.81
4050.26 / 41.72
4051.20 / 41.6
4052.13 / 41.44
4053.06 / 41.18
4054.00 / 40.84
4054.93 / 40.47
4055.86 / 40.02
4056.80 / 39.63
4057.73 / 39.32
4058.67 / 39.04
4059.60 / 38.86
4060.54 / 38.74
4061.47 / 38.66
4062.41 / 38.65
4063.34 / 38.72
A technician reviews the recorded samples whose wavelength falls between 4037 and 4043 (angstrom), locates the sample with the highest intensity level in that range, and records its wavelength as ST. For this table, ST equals 4040.02 angstrom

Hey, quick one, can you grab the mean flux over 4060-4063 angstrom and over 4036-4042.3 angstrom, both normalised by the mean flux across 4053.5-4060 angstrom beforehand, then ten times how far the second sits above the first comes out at 0.69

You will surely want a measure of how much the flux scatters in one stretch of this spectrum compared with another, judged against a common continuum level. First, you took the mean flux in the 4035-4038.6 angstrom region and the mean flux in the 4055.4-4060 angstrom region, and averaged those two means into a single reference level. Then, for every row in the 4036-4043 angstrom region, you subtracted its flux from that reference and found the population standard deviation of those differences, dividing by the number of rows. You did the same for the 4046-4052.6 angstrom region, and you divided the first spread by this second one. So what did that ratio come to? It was 1.6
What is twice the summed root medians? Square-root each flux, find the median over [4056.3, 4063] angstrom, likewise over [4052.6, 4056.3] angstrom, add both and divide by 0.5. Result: 25.2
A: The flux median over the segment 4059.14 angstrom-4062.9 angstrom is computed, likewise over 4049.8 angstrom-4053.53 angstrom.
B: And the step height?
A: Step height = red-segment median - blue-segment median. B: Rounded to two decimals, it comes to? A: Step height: -2.82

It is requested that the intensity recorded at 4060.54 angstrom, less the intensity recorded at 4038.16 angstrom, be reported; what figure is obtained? -2.7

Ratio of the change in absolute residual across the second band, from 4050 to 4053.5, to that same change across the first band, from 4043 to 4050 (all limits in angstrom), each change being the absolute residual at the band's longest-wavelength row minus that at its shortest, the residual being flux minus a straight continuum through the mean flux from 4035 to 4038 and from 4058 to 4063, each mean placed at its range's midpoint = -0.3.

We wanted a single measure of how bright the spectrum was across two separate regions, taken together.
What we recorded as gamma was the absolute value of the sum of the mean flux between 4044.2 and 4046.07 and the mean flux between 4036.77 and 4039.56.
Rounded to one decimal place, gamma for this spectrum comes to 82.9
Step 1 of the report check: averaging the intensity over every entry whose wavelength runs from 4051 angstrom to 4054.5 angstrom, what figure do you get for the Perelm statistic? 41.3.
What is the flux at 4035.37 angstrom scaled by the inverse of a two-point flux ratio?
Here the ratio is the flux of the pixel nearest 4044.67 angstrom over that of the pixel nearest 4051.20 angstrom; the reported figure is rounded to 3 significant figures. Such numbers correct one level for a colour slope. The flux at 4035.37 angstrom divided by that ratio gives 40.9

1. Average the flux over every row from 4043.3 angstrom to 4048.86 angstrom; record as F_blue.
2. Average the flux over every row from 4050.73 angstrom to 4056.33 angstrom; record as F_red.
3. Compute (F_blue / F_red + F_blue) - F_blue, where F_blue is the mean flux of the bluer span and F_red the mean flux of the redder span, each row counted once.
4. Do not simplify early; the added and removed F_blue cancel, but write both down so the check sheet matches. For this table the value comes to 1.02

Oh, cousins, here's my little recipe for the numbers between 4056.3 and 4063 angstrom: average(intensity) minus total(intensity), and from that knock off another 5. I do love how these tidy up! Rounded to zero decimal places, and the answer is -239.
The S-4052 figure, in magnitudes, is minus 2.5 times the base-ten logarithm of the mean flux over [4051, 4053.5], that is -4.04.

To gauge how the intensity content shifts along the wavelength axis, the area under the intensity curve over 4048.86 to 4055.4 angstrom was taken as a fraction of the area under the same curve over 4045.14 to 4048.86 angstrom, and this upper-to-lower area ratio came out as 1.7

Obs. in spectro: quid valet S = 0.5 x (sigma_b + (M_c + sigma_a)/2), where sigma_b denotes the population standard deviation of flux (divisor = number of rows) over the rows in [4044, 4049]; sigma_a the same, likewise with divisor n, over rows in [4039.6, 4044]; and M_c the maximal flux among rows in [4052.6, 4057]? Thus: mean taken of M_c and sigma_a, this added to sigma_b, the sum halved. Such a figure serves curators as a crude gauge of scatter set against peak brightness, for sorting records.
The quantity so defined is 10.4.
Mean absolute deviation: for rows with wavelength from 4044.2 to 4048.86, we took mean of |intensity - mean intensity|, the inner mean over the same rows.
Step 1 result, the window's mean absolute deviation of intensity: 0.16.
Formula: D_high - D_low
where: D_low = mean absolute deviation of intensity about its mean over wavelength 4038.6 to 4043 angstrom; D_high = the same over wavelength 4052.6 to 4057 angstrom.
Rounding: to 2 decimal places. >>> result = 0.37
